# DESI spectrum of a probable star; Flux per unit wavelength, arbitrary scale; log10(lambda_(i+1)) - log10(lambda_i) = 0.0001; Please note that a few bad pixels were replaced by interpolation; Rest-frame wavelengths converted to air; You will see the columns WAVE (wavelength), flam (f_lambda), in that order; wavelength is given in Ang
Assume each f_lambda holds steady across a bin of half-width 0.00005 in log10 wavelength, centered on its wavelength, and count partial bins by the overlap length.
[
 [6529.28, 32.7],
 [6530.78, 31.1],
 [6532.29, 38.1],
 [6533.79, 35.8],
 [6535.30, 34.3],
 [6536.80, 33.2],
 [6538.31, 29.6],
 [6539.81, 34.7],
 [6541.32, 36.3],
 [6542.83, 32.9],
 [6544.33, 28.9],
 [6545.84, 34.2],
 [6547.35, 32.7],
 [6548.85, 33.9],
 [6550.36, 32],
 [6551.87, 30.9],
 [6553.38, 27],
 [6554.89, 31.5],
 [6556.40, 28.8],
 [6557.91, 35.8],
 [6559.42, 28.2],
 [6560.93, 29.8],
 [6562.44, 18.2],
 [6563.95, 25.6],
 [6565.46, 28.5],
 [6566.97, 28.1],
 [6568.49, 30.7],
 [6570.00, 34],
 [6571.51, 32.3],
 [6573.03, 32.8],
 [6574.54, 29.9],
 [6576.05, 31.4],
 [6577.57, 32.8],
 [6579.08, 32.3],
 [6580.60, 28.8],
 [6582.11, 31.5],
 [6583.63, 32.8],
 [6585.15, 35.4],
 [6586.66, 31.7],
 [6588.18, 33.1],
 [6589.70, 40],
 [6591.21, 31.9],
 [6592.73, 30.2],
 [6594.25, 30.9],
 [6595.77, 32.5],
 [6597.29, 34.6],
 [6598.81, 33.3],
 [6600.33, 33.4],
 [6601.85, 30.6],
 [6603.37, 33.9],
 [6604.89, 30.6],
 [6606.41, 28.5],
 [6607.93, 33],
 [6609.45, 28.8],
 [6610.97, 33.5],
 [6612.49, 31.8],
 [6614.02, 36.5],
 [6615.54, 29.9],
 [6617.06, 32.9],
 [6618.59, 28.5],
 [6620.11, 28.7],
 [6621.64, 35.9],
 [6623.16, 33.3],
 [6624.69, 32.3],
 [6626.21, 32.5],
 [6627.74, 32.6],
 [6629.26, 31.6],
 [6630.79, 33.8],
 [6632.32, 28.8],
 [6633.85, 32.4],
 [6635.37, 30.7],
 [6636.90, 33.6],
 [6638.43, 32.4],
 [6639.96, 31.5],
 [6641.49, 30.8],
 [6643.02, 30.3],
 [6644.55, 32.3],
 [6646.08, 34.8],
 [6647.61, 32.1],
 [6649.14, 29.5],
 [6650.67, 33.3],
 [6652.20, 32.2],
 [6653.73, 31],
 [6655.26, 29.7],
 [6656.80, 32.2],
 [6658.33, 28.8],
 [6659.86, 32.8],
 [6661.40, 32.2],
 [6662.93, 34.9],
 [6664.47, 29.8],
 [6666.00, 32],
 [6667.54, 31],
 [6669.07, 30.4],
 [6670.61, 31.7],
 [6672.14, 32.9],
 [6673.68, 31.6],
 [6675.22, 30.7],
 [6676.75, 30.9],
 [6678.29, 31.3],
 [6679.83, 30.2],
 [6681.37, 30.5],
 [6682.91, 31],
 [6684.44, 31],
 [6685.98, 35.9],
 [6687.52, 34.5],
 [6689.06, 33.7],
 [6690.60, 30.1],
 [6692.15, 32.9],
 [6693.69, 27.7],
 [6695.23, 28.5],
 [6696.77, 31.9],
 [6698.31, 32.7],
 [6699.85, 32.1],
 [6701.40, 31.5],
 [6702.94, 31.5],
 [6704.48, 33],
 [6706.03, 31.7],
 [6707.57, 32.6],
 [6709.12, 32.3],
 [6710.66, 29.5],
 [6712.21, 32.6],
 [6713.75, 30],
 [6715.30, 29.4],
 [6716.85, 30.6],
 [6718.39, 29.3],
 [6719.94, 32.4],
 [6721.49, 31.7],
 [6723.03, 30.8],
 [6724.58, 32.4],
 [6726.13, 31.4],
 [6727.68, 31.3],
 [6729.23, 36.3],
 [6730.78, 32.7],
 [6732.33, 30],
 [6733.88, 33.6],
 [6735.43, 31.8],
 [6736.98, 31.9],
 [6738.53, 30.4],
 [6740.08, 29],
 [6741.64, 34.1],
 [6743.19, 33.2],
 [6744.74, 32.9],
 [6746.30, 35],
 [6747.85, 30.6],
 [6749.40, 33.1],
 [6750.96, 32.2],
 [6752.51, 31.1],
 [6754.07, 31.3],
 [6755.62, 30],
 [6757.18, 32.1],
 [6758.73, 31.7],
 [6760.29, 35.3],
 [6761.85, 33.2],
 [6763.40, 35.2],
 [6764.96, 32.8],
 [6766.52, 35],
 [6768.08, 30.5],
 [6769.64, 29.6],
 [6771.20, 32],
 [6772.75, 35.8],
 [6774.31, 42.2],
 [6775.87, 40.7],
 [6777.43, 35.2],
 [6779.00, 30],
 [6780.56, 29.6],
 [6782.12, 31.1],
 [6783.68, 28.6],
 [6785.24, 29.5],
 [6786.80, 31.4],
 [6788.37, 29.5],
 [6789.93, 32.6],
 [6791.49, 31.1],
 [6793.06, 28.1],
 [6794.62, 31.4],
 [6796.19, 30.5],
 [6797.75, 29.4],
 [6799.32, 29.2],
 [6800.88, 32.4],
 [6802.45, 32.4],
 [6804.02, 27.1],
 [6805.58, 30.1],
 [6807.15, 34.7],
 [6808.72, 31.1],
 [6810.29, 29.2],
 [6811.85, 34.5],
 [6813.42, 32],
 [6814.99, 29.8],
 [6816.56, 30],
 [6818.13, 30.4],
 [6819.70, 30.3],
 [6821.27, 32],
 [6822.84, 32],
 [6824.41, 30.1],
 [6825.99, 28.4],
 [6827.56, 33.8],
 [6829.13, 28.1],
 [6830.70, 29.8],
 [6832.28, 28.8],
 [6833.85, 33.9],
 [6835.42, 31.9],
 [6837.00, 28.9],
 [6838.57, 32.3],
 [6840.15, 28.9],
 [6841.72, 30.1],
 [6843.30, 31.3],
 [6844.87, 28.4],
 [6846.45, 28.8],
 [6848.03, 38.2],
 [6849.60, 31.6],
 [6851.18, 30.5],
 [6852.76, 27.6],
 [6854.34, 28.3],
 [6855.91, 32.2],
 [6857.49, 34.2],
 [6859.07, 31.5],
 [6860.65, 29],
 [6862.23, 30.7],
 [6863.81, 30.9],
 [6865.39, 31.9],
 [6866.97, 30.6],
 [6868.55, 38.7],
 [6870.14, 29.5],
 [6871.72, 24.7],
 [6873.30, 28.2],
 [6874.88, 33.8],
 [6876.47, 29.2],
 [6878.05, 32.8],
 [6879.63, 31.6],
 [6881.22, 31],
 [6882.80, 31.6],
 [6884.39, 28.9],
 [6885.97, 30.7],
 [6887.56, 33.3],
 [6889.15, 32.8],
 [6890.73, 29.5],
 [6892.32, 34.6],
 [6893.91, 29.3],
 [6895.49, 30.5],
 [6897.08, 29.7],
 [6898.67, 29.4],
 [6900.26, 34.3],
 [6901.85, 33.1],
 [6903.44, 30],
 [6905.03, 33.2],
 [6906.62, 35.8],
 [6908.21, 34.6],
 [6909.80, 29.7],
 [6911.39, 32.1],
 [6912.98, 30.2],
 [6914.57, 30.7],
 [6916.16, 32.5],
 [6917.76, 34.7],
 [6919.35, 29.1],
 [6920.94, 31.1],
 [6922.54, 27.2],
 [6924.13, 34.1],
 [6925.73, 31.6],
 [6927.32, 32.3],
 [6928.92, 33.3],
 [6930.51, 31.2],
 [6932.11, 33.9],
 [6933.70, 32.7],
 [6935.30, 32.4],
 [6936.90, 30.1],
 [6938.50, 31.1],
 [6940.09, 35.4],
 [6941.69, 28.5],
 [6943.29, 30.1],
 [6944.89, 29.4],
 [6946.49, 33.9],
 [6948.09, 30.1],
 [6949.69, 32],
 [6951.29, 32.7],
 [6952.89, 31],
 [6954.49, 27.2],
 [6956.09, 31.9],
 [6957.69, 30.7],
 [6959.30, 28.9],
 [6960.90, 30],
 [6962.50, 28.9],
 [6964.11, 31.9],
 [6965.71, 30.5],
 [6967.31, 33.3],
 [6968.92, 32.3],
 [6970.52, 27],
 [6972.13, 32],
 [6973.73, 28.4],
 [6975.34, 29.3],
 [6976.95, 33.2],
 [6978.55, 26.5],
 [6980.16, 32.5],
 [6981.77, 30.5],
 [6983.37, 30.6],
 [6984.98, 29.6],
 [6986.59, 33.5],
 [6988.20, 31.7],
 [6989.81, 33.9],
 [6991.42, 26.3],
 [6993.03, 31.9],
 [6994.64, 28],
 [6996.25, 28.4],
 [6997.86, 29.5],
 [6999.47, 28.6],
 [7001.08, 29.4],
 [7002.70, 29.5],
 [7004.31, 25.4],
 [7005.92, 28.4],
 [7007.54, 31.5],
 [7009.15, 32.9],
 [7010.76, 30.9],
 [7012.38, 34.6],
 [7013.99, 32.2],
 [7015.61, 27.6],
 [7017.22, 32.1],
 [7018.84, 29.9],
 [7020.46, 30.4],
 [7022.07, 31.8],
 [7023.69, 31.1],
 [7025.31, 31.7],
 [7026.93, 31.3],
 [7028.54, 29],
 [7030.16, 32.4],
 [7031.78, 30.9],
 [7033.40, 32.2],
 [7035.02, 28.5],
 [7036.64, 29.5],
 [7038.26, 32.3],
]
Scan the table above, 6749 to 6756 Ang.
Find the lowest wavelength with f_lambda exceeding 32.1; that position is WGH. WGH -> 6749.40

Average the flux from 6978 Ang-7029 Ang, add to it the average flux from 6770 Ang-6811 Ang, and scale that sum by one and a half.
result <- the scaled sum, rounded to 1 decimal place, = 93.1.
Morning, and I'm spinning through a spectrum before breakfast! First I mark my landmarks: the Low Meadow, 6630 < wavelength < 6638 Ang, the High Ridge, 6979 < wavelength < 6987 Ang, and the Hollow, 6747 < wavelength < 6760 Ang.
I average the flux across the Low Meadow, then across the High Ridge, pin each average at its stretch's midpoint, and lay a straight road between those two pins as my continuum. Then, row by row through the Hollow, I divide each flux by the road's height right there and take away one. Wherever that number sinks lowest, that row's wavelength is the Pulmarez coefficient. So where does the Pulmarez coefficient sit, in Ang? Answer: 6755.62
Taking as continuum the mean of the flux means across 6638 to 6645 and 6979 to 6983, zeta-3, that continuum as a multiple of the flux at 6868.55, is 0.81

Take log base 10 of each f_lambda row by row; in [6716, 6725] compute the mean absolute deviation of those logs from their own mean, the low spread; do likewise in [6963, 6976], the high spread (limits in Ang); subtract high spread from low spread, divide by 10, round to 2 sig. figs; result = -0.0012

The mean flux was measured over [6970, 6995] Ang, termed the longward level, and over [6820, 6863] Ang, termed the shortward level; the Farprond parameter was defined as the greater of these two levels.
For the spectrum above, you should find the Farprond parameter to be 30.8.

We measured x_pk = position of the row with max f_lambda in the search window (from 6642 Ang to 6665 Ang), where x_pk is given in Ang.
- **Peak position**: 6662.93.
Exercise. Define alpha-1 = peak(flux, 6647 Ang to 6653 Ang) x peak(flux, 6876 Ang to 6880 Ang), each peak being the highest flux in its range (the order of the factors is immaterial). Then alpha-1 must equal 1092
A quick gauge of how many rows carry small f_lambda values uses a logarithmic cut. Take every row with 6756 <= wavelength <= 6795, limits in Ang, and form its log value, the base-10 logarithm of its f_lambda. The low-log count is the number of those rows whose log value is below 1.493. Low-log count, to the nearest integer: 10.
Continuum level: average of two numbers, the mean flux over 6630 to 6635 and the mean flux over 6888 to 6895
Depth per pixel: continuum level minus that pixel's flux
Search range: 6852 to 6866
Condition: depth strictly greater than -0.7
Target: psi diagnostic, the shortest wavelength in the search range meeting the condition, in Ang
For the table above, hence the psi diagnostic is 6852.76 Ang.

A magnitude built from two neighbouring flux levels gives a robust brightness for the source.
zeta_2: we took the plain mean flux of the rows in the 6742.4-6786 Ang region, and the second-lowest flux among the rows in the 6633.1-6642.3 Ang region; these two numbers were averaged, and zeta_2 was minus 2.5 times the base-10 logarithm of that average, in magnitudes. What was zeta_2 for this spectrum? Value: -3.76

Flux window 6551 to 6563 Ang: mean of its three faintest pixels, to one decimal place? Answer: 24.5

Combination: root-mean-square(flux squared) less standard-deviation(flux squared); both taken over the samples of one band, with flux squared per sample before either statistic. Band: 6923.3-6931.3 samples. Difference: 990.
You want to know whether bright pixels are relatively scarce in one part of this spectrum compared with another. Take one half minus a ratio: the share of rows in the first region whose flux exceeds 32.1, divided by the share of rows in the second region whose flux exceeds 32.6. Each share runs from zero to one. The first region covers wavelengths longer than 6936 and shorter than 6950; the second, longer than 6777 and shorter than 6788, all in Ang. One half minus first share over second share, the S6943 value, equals -1.1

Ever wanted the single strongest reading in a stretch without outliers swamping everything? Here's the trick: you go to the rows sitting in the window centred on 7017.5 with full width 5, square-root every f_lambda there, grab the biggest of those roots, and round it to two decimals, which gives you 5.67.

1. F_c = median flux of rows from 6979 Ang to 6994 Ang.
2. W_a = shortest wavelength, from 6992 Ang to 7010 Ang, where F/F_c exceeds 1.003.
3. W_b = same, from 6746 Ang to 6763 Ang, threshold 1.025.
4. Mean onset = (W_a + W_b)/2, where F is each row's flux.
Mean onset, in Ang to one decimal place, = 6869.7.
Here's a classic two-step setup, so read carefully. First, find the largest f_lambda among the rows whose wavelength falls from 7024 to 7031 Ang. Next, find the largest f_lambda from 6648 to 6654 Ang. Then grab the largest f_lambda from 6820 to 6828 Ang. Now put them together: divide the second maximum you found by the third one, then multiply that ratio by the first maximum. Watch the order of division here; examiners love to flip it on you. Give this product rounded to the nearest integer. 32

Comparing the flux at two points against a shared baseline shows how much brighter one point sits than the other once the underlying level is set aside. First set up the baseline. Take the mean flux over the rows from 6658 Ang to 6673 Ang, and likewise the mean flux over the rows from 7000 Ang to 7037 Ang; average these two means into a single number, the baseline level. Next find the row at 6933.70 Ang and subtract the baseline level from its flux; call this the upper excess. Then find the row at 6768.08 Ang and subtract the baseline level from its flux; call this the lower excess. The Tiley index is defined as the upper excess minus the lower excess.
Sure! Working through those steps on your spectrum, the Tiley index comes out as 2.2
